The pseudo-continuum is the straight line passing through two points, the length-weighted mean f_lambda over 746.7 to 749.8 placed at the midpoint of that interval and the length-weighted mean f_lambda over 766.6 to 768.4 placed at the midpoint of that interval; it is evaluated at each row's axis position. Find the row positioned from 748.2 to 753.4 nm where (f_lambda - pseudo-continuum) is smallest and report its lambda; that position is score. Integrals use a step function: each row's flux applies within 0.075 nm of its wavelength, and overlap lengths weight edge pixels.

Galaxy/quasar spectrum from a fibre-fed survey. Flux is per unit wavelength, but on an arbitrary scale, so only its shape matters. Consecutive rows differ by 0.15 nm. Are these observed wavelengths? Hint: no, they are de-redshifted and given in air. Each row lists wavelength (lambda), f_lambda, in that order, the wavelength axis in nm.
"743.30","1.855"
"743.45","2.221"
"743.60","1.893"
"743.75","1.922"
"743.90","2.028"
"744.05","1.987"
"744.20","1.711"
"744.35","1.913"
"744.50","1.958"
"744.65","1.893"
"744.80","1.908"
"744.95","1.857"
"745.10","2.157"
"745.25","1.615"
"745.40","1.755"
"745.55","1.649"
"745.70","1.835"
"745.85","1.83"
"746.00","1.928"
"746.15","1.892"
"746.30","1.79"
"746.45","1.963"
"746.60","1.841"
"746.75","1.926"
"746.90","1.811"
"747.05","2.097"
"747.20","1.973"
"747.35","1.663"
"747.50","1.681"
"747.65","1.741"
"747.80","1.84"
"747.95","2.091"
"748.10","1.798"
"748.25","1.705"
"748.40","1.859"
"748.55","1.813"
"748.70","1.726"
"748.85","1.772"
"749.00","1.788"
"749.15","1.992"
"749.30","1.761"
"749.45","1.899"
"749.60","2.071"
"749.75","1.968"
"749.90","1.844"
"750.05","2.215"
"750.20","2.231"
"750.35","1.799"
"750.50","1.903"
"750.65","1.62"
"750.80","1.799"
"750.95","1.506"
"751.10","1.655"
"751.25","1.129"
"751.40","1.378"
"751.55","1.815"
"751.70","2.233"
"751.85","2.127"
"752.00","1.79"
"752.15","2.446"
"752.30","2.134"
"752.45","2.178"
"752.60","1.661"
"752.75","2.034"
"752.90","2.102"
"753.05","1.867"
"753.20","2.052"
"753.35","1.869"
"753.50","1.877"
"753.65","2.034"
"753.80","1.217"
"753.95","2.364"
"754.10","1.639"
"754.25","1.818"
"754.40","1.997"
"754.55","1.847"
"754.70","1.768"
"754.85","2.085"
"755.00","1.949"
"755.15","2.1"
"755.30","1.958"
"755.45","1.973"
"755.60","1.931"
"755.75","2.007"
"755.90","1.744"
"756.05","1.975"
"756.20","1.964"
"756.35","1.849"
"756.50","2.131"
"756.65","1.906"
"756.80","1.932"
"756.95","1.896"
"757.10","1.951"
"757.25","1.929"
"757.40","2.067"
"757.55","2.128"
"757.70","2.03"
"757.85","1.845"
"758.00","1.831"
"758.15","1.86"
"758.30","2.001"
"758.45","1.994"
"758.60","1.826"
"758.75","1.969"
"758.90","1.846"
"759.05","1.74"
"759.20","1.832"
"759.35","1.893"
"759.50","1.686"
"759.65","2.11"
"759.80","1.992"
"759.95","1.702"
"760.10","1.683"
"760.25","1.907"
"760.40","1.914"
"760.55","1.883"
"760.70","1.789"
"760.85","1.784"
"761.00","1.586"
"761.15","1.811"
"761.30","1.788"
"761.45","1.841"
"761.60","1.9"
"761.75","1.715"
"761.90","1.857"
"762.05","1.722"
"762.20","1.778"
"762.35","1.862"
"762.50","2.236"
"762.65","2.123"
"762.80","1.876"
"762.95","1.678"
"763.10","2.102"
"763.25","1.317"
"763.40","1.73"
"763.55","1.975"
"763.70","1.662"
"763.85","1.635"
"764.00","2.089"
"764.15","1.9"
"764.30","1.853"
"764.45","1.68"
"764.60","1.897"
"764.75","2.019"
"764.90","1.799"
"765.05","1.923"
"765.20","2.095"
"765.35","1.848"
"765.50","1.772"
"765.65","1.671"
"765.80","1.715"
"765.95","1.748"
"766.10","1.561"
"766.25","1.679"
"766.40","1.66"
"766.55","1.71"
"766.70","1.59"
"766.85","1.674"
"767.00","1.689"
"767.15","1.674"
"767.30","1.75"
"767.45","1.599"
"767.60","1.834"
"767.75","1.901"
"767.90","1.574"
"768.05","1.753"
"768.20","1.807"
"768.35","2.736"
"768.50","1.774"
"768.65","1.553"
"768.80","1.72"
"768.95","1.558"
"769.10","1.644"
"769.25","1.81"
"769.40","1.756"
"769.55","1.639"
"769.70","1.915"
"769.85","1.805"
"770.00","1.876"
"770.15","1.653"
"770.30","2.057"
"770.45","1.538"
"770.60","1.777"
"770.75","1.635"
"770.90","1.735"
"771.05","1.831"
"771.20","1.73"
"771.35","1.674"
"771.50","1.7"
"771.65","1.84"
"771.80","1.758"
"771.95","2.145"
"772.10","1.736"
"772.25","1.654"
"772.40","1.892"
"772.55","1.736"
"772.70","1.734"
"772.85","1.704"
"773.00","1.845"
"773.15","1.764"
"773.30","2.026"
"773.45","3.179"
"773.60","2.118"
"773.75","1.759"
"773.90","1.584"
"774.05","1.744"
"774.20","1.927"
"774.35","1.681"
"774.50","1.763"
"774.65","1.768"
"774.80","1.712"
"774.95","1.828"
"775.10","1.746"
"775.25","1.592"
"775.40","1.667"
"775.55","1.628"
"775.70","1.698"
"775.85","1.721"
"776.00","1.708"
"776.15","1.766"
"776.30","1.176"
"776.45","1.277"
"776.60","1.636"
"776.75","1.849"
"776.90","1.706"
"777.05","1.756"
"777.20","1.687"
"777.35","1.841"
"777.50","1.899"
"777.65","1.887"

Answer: 751.25 nm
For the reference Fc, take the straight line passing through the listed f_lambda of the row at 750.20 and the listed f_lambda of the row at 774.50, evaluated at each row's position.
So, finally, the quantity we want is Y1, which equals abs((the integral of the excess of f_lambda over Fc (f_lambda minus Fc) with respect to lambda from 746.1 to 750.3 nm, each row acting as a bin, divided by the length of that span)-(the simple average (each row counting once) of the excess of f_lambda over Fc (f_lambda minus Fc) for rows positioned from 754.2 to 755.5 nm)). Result 0.19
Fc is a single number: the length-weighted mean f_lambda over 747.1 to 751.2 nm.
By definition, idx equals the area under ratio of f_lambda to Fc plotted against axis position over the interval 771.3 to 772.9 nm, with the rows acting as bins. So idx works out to 1.55 nm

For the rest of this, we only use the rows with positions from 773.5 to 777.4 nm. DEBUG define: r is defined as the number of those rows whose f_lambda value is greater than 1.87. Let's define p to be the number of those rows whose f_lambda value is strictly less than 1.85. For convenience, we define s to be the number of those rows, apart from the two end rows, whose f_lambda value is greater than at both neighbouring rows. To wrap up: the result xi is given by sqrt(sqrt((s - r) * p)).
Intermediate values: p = 24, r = 2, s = 8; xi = 3.46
